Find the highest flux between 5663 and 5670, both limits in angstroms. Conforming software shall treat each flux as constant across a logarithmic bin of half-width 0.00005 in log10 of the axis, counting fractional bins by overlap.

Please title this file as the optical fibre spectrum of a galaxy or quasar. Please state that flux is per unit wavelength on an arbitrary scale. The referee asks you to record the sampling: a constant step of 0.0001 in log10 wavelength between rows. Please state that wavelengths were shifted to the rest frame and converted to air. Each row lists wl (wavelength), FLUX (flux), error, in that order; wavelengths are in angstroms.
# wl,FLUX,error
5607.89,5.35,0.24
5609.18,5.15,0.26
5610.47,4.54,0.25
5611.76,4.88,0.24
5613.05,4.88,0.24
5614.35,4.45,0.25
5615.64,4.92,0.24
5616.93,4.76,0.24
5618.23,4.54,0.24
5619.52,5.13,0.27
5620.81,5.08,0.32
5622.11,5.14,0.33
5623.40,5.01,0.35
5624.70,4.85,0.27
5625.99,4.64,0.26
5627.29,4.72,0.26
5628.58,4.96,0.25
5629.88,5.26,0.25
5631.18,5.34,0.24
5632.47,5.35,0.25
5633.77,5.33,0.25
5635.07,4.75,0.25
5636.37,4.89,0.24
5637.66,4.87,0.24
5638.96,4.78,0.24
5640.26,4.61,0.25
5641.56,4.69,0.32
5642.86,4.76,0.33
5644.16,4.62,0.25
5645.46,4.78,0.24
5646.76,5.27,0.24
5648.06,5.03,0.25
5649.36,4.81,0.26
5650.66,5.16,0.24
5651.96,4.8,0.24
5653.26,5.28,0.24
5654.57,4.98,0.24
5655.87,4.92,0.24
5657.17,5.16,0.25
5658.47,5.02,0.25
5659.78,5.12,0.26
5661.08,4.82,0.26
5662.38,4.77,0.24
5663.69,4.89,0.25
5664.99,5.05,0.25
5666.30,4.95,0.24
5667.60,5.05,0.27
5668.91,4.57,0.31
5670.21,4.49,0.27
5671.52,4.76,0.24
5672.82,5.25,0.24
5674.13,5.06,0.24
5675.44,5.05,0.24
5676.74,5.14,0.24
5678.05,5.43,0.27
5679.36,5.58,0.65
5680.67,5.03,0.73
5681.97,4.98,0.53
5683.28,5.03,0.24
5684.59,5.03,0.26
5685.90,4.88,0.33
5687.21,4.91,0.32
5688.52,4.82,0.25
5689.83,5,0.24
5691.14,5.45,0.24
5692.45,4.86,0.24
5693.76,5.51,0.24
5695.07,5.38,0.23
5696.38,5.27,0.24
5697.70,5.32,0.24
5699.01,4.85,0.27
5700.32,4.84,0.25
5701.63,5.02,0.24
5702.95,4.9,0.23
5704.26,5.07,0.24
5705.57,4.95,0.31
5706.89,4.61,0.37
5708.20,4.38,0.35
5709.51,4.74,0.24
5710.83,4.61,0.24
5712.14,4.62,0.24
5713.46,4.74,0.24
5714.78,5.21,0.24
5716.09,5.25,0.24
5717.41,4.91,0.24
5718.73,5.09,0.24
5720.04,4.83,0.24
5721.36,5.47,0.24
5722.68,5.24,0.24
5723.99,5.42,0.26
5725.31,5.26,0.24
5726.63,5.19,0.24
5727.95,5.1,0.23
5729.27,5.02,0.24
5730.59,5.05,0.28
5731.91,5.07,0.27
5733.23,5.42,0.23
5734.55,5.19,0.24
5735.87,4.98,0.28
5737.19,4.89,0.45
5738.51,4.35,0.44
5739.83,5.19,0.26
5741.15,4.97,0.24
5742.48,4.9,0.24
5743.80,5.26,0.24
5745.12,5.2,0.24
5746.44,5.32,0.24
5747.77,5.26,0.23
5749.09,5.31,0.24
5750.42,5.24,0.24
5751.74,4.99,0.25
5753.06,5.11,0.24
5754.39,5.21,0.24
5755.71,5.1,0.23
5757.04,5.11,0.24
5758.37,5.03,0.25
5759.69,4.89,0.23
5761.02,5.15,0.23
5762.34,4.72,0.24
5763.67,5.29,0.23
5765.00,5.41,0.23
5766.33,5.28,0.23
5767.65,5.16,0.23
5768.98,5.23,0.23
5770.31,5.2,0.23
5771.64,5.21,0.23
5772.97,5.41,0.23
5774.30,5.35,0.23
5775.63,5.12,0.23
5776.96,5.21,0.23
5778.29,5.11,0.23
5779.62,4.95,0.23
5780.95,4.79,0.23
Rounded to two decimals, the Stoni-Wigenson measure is 5.05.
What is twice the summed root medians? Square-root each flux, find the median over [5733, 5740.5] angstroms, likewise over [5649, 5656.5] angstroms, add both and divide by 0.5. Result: 8.96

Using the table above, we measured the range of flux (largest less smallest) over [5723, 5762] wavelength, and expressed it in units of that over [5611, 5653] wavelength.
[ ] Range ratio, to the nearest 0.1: 1.2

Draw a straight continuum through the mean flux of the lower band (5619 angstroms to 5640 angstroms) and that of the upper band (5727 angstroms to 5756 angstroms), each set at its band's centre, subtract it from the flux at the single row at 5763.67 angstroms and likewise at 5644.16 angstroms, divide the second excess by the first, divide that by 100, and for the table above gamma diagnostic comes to -0.023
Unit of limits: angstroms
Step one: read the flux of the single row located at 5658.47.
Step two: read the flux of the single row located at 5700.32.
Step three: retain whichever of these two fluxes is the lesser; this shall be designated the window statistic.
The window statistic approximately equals 4.84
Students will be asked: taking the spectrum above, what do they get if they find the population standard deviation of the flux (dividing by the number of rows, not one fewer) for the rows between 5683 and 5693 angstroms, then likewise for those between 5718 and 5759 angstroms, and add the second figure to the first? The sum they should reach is 0.40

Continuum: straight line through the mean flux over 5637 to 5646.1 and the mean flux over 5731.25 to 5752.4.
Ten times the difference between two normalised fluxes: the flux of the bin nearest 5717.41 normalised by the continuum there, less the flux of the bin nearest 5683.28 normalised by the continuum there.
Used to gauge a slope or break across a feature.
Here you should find -0.5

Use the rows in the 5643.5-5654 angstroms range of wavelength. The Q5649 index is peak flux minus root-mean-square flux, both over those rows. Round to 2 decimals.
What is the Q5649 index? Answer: 0.31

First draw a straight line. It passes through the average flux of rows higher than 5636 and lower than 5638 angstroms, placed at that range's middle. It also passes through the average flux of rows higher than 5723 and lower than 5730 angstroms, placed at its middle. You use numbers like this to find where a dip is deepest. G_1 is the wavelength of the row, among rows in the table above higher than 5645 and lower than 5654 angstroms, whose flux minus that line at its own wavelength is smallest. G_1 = 5651.96 angstroms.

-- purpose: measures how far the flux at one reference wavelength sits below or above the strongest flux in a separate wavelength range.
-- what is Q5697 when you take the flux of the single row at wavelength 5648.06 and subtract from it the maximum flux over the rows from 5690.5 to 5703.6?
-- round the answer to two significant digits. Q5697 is -0.48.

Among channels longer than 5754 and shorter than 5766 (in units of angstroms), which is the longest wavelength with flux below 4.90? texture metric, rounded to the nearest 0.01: 5762.34 angstroms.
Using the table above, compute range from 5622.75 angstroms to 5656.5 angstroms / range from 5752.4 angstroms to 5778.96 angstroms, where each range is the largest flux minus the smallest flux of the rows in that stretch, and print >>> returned 1.1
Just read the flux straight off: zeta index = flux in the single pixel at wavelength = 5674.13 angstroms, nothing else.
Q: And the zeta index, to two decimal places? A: 5.06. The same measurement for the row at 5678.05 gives 5.43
